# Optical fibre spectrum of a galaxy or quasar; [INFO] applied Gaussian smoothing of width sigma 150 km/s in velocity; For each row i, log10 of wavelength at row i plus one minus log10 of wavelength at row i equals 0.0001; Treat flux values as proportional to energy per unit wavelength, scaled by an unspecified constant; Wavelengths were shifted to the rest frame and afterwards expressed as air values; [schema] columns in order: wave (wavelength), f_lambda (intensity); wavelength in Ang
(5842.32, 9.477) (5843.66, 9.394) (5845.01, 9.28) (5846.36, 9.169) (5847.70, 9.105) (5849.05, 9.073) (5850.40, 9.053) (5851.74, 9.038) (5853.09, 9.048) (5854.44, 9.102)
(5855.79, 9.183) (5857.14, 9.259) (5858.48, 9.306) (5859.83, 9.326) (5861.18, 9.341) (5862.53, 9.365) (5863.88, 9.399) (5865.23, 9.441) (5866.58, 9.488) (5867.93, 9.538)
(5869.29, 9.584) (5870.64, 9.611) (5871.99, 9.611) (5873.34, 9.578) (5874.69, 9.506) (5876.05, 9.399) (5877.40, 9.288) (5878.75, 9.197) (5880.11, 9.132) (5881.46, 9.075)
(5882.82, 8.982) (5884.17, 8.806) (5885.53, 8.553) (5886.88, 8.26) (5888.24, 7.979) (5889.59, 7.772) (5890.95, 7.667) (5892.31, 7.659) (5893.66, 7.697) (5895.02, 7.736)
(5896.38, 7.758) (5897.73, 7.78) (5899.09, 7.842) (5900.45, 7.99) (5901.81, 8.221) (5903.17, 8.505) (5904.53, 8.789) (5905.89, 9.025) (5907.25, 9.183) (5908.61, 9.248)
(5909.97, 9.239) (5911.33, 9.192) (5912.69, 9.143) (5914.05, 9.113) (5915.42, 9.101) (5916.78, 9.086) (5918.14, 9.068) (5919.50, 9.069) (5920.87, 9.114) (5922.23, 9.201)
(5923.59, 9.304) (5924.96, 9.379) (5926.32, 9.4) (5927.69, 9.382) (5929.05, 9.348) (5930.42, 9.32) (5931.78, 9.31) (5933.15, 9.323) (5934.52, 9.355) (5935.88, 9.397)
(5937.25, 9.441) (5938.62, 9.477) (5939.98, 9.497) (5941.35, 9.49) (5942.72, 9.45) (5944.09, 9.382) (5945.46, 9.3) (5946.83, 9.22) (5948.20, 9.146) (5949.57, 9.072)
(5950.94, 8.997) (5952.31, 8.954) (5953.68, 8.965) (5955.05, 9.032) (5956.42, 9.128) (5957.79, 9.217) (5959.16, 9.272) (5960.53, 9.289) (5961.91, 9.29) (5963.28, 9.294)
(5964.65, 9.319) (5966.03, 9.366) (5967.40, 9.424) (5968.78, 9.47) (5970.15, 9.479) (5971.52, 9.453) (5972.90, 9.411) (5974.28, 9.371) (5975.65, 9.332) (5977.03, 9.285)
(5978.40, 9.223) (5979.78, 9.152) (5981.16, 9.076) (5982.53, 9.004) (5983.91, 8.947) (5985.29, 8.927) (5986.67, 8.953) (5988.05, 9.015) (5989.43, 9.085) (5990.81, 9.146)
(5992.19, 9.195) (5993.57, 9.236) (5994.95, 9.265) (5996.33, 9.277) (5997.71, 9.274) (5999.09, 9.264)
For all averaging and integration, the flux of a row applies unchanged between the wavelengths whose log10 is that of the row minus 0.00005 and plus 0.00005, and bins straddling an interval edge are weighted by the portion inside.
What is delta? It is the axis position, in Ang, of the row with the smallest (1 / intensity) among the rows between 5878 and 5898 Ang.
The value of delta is 5878.75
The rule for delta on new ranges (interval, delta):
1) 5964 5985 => 5970.15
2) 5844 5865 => 5863.88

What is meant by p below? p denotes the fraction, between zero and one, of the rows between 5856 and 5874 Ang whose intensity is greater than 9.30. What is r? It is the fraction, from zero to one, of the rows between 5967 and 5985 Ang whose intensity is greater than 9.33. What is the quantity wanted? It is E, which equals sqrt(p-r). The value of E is 0.62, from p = 0.9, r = 0.538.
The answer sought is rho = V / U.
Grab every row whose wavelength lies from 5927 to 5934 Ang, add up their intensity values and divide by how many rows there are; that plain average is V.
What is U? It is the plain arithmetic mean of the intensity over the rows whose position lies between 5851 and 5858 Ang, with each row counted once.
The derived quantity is 1.02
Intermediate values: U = 9.13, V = 9.34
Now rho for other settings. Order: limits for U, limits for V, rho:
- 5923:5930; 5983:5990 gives 0.96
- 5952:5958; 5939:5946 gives 1.04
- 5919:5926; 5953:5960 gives 0.99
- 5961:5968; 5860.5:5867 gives 1.01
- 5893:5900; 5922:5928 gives 1.20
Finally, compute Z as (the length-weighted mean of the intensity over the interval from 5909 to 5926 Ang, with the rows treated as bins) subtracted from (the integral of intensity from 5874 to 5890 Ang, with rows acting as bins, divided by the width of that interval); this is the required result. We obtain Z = -0.3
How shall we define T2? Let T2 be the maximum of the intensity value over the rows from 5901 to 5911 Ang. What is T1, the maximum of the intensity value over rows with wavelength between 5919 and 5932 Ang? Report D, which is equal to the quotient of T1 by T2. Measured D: 1.02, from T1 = 9.4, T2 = 9.248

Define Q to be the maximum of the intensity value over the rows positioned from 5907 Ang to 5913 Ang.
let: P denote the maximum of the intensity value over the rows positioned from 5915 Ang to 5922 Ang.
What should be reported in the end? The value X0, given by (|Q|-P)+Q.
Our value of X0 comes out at 9.38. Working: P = 9.114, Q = 9.248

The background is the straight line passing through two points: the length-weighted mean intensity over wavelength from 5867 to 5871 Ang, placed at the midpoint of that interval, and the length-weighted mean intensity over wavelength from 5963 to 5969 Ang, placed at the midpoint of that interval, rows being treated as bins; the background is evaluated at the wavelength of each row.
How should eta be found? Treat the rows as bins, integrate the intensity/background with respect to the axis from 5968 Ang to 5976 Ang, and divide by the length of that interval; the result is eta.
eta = 1.01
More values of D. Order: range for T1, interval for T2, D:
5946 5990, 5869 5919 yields 0.99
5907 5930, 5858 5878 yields 0.98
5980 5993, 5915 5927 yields 0.98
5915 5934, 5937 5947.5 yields 0.99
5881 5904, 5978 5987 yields 0.98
